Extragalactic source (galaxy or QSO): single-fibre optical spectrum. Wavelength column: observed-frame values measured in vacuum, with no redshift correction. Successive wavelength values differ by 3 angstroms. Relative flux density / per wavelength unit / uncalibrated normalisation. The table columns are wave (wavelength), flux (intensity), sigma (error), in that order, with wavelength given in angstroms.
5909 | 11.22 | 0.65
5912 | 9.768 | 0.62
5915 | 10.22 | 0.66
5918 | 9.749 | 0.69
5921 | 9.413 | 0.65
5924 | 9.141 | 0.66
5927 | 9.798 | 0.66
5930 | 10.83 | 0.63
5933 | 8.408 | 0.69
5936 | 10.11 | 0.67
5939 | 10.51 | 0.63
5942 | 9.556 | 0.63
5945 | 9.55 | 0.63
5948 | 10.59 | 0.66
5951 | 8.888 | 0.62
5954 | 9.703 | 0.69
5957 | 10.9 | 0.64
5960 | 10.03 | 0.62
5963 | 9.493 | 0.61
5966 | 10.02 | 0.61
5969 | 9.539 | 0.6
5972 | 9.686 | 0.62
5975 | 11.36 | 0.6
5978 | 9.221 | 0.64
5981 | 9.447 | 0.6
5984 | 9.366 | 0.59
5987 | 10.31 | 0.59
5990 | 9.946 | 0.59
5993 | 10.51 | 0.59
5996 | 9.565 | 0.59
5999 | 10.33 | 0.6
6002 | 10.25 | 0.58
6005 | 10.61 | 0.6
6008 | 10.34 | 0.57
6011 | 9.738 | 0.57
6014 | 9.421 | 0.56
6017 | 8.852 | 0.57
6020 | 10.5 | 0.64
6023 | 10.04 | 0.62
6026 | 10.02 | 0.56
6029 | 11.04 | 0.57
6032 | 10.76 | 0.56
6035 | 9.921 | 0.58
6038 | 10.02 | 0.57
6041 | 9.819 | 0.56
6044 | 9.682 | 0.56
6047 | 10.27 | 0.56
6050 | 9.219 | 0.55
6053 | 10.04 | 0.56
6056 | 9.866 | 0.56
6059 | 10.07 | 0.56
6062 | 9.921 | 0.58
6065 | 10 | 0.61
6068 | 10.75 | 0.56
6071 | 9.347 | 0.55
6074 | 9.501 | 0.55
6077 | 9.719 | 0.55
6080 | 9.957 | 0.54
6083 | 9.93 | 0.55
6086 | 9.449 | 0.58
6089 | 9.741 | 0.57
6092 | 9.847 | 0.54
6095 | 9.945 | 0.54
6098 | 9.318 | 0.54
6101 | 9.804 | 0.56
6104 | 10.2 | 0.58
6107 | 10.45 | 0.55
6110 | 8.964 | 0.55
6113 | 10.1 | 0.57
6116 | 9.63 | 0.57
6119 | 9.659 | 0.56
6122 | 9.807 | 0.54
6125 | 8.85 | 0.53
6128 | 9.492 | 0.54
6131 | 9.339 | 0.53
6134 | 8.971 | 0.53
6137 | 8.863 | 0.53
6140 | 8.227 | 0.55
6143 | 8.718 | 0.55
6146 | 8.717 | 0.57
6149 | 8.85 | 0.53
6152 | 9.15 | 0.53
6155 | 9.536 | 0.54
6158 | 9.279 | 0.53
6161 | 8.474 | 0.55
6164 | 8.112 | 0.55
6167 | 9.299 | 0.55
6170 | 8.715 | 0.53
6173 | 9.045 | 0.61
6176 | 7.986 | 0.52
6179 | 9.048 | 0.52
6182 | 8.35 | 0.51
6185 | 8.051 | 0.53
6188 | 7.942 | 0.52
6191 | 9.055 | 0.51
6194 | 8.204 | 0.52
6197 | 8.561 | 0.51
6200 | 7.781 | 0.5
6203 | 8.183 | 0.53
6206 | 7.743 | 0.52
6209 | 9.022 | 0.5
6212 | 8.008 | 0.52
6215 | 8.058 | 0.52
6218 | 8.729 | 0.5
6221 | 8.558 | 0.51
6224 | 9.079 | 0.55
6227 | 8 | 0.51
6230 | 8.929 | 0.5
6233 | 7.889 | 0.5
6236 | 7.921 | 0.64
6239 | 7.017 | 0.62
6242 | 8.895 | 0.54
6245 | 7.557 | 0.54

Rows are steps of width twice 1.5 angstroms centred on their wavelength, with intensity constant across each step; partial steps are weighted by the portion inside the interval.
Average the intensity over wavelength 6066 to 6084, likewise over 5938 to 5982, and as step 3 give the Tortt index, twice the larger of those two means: 19.8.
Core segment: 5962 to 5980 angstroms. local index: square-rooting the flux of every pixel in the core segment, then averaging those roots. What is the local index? 3.142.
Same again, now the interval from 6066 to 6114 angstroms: 3.132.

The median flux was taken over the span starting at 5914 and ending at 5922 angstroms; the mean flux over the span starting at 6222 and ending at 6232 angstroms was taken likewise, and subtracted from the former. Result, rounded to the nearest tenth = 1.1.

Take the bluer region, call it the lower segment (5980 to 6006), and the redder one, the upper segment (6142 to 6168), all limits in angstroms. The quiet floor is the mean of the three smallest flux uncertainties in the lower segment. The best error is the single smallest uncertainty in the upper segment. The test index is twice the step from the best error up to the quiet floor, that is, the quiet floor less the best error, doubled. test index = 0.11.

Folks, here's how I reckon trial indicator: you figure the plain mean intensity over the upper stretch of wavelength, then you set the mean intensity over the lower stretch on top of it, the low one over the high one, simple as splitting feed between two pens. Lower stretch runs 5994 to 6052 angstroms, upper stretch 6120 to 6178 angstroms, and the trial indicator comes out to 1.12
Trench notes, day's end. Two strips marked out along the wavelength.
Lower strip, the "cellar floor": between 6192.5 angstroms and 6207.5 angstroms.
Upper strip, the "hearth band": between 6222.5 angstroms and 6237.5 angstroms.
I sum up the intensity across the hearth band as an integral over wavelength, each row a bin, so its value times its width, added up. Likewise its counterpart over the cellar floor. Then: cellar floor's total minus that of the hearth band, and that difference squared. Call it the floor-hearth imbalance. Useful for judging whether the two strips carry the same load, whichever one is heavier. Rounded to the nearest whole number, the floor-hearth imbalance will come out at 16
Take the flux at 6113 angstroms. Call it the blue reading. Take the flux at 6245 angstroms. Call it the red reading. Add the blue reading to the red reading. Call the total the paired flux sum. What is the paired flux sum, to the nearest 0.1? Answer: 17.7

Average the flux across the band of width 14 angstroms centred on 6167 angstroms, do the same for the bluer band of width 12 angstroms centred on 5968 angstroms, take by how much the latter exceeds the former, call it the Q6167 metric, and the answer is 1.0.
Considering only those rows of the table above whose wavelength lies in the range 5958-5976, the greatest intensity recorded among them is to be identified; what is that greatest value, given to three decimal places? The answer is 11.360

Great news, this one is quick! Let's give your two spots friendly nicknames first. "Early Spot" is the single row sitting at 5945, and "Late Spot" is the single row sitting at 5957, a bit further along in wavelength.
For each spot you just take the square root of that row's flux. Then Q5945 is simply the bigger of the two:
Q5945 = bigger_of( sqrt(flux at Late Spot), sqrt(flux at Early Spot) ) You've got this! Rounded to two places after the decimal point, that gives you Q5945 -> 3.30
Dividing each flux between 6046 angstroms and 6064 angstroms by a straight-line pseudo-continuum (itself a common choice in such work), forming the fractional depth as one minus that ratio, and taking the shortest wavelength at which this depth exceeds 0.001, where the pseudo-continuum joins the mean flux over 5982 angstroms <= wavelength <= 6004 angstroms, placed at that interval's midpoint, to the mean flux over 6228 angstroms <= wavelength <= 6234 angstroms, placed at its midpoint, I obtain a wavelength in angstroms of 6050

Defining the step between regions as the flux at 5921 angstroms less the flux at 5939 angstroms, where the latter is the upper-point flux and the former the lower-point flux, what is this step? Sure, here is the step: -1.1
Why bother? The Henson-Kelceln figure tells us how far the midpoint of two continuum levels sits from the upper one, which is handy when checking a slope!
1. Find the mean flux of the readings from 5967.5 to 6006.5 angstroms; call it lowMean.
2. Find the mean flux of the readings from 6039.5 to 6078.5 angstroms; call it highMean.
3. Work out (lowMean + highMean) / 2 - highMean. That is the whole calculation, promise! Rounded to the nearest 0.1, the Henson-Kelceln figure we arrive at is 0.1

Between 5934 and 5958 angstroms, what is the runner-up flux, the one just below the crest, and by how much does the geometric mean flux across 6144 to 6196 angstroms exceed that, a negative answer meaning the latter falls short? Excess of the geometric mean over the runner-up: -1.9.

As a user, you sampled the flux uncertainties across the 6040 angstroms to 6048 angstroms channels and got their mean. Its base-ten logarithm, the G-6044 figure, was -0.25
